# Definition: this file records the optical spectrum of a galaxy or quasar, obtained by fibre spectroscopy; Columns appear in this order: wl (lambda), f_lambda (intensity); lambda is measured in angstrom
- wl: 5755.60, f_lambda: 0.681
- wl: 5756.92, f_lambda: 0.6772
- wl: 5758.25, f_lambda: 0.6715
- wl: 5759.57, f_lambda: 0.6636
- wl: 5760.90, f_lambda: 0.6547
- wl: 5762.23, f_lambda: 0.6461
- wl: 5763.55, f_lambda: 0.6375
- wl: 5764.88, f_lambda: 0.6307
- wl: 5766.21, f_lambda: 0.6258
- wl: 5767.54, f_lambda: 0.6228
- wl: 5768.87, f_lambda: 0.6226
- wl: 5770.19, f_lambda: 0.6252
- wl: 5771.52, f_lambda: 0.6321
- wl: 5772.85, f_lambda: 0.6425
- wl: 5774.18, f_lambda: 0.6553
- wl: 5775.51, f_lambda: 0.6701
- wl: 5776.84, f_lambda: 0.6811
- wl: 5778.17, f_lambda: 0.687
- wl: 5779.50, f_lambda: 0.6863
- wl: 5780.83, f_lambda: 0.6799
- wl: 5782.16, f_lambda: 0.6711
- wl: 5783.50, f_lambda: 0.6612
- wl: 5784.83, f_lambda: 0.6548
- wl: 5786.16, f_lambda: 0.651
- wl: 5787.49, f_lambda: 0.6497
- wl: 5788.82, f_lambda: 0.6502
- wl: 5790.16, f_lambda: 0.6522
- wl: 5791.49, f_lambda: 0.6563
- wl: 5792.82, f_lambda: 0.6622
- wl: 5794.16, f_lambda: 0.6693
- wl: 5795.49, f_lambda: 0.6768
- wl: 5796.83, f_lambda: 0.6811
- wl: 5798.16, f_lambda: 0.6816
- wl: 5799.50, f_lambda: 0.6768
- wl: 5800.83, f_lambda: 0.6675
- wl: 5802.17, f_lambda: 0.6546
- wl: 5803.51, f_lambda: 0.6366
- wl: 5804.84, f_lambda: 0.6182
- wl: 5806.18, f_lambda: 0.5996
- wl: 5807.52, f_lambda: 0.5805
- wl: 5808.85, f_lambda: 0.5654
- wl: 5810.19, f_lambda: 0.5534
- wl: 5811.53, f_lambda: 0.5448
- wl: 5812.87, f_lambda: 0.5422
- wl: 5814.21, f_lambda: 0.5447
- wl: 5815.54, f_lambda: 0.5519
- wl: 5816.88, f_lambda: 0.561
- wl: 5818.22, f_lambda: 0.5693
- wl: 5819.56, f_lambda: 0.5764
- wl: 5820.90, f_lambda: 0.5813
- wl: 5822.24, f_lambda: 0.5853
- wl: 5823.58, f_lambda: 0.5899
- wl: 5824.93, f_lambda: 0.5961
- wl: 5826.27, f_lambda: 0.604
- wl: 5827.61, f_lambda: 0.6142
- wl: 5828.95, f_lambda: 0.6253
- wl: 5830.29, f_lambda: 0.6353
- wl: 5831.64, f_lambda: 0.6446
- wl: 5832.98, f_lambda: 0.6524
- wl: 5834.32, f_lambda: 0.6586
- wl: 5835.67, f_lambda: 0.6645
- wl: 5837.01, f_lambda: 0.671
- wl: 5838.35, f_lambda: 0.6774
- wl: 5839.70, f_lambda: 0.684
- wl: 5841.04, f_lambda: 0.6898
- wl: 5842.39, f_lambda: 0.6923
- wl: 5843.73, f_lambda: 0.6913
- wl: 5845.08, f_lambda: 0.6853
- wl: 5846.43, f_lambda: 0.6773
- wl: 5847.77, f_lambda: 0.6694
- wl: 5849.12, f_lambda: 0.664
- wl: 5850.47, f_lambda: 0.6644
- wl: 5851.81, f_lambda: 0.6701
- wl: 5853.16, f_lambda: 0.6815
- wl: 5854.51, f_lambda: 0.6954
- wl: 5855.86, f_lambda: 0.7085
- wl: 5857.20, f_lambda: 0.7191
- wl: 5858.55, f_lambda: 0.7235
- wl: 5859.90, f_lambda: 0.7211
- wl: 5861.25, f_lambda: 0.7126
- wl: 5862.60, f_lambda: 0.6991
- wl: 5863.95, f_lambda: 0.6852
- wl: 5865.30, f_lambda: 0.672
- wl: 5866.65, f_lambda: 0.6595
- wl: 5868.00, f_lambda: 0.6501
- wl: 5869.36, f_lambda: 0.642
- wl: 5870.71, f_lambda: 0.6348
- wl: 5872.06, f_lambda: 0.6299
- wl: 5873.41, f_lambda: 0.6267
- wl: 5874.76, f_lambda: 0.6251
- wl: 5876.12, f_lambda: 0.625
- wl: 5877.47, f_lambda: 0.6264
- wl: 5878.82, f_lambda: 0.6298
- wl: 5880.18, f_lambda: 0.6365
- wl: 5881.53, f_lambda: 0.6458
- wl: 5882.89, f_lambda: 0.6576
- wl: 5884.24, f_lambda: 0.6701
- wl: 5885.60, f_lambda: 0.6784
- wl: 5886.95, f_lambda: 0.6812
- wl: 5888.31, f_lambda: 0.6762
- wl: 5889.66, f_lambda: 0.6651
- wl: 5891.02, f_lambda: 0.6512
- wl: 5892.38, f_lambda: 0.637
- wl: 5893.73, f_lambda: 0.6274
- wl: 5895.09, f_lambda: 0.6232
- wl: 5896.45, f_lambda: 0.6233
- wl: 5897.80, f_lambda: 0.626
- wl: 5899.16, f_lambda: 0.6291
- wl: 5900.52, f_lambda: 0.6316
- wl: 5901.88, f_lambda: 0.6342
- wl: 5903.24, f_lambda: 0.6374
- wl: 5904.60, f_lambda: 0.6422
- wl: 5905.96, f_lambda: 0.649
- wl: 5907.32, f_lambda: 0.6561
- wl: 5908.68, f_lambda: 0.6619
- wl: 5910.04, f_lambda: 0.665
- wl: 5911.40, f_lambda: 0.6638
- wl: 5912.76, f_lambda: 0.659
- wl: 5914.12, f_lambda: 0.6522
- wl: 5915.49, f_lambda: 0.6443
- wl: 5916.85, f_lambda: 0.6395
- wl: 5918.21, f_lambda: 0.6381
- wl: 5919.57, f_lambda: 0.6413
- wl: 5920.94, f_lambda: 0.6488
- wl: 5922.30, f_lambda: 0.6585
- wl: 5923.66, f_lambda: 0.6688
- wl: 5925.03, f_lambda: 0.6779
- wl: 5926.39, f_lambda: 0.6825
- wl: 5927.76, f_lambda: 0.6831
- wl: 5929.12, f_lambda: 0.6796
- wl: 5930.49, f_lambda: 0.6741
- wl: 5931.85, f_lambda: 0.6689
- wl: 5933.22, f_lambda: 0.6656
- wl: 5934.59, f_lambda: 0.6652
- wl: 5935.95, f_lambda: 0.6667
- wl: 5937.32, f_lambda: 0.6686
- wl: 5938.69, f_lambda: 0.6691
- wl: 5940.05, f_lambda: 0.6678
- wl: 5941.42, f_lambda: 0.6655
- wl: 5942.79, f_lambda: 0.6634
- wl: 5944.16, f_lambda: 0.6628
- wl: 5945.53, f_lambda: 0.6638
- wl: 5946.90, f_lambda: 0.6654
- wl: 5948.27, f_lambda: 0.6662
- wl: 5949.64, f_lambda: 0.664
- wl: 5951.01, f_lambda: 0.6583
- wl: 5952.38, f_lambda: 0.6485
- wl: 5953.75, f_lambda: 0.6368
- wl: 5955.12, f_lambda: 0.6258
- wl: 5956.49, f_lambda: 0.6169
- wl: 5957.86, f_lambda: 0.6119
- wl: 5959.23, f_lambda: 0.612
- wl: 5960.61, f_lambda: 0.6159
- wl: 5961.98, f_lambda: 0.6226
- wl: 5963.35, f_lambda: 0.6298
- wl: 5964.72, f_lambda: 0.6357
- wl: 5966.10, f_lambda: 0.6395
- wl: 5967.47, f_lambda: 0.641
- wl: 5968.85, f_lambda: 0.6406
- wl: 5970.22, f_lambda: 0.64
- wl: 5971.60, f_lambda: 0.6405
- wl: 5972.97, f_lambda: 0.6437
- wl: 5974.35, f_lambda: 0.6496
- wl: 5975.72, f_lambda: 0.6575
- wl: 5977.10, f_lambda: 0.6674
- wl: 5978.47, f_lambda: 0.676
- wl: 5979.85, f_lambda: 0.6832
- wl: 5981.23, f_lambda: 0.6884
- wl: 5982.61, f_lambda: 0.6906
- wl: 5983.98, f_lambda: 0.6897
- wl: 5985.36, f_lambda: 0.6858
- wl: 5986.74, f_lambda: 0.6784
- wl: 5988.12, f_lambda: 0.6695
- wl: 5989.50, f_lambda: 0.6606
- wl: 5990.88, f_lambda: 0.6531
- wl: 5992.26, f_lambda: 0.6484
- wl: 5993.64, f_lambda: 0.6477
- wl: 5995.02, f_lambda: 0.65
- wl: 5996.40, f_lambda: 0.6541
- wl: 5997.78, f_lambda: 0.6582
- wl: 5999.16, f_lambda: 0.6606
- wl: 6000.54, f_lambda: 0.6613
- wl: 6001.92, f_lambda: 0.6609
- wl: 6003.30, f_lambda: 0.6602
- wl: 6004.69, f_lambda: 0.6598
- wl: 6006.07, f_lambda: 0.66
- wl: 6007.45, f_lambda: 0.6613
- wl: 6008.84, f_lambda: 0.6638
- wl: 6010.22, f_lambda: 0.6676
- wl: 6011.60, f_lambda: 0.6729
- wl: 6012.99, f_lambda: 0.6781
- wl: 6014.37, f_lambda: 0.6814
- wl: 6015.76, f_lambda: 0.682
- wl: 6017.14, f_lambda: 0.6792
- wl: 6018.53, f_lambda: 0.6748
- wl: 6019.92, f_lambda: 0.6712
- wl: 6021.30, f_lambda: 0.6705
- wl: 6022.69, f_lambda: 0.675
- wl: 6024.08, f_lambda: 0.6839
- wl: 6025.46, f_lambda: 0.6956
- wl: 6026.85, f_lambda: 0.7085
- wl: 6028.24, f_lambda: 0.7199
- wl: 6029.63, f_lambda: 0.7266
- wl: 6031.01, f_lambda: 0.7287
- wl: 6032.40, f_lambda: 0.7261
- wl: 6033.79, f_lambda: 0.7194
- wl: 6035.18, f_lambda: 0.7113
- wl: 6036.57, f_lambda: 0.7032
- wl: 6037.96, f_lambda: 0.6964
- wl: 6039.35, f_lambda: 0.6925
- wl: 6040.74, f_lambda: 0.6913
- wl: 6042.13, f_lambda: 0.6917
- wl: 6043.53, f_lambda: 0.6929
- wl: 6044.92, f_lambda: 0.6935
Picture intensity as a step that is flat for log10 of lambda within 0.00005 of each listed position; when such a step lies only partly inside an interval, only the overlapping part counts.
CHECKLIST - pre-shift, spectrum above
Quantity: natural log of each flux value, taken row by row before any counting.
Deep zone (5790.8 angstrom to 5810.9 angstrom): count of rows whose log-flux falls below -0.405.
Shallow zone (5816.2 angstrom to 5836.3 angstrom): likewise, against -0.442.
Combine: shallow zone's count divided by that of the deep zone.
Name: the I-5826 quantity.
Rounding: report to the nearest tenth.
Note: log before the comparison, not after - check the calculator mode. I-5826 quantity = 1.2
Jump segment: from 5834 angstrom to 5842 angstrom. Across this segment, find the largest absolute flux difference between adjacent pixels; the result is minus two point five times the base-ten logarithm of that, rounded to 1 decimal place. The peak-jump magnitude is 5.5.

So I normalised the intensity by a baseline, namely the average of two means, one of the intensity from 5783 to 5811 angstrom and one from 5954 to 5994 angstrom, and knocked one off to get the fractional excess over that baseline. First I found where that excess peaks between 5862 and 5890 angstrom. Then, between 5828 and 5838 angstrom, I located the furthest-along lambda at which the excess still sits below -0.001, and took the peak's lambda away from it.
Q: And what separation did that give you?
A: -31.0 angstrom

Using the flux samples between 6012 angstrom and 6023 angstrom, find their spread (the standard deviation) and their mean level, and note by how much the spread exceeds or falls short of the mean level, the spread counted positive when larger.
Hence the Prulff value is -0.672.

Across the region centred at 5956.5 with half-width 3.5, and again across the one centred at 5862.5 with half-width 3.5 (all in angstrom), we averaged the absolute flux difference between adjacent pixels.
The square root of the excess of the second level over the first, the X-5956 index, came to 0.078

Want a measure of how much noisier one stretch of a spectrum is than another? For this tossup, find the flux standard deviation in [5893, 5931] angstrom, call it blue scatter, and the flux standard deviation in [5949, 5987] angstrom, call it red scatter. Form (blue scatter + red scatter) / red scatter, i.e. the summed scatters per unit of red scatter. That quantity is 1.8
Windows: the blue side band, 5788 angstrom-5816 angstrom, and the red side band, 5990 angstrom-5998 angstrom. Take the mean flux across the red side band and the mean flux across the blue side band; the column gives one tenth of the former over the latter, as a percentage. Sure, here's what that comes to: 10.5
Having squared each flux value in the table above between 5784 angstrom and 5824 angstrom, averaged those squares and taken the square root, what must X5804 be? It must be 0.618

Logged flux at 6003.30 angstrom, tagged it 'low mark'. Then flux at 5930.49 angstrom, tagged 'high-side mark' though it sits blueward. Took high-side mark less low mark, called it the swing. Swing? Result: 0.014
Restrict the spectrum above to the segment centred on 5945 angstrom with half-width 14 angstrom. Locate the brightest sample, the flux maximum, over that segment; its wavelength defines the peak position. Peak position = 5938.69 angstrom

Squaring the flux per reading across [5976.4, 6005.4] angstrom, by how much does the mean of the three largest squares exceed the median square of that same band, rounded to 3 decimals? 0.039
